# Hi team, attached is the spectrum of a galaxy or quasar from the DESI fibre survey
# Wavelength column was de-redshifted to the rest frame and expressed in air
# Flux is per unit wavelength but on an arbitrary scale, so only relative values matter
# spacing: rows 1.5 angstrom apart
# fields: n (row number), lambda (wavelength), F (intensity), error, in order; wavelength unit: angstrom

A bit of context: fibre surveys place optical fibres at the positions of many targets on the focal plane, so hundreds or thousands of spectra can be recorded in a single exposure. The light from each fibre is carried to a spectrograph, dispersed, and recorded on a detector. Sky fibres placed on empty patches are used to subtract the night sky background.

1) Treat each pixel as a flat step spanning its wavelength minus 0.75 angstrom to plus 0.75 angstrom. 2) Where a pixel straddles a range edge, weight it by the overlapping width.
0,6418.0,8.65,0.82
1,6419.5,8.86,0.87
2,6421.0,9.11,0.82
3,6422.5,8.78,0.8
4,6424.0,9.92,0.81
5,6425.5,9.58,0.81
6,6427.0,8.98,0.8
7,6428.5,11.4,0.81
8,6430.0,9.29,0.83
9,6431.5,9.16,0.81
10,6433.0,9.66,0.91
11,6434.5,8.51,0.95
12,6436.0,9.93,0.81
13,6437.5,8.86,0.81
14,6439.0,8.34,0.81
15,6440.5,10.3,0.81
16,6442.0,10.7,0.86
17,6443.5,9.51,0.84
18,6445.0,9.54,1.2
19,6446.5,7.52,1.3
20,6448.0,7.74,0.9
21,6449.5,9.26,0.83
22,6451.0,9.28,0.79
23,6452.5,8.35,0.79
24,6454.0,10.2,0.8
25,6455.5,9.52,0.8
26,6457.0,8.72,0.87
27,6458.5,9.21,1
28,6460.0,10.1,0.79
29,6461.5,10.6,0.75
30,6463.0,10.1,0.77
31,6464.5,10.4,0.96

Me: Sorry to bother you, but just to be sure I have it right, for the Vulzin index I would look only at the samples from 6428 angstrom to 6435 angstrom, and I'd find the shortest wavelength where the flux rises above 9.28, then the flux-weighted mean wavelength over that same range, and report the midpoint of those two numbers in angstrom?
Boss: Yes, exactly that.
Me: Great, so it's 6429.9 angstrom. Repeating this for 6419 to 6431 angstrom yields 6424.4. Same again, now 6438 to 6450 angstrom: 6442.3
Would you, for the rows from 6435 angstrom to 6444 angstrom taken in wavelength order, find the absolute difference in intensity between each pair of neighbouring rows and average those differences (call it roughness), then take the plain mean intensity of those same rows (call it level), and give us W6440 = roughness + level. 10.6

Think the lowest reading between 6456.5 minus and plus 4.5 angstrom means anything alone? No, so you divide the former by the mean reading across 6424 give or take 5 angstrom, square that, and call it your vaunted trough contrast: 0.77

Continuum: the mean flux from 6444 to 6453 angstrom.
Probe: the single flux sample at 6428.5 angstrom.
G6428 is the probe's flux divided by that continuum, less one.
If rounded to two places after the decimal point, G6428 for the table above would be 0.32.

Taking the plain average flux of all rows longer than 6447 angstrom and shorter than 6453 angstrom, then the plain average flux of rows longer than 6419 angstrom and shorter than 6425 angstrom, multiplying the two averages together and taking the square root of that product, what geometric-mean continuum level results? 8.91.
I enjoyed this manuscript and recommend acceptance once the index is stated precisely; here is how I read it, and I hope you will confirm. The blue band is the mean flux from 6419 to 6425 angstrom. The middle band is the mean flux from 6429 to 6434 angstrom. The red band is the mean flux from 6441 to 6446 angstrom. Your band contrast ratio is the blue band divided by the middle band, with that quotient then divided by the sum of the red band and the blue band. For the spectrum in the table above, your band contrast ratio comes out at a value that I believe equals 0.0513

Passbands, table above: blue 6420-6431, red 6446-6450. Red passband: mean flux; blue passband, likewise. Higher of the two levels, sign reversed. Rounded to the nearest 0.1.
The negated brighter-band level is -9.6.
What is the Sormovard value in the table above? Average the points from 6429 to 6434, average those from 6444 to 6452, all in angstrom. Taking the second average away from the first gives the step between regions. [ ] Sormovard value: 0.7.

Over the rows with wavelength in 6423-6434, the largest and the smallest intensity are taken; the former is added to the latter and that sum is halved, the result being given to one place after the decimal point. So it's 10.2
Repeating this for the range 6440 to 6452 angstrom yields 9.1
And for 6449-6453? 8.8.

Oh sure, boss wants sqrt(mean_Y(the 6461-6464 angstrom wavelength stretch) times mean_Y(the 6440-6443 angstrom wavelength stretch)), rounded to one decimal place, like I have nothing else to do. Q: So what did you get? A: 10.4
